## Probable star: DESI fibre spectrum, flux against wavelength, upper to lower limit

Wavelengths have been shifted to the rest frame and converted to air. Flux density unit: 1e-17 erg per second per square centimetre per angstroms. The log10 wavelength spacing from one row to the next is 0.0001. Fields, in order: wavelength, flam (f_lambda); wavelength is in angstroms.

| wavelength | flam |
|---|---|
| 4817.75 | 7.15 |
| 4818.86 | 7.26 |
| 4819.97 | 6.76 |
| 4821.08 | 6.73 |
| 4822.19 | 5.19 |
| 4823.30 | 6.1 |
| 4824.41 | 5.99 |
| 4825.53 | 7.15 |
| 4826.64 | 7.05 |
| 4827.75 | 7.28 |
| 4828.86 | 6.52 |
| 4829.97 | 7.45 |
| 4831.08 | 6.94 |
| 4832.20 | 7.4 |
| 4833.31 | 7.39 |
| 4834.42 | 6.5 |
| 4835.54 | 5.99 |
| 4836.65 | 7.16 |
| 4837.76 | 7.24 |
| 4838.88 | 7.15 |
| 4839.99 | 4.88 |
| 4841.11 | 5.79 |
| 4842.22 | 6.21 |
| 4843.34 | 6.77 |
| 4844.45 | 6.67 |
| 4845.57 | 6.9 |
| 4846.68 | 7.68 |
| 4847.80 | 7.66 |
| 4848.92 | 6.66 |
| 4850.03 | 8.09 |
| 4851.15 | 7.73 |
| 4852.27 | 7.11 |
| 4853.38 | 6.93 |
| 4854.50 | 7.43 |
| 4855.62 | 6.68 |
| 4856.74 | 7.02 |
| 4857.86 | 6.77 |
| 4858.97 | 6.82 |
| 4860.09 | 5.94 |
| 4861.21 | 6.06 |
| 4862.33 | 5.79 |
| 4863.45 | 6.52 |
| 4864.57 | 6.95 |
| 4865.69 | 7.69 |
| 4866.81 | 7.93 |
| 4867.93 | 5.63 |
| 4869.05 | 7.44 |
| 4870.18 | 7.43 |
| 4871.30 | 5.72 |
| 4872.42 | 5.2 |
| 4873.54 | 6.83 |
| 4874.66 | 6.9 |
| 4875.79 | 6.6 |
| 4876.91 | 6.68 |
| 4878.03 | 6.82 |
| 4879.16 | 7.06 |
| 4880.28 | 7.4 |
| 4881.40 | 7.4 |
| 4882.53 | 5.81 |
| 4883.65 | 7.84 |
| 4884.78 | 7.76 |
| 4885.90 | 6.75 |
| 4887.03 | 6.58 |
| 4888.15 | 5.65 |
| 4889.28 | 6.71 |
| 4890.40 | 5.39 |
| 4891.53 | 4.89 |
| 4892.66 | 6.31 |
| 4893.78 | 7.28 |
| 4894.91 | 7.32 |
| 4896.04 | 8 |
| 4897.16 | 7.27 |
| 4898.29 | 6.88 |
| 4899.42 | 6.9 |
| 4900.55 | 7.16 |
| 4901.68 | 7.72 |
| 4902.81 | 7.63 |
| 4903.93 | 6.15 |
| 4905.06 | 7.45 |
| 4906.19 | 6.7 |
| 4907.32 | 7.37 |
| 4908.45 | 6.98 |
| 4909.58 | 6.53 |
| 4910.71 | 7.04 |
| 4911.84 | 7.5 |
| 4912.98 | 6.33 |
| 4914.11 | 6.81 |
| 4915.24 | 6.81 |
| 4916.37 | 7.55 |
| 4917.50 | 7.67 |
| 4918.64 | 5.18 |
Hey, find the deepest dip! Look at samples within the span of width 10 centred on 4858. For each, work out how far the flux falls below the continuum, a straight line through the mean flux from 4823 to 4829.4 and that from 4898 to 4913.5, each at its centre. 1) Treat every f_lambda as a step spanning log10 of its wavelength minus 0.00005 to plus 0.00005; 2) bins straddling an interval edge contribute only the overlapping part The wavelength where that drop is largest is 4862.33 angstroms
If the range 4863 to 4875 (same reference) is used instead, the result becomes 4872.42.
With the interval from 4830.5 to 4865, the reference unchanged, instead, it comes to 4839.99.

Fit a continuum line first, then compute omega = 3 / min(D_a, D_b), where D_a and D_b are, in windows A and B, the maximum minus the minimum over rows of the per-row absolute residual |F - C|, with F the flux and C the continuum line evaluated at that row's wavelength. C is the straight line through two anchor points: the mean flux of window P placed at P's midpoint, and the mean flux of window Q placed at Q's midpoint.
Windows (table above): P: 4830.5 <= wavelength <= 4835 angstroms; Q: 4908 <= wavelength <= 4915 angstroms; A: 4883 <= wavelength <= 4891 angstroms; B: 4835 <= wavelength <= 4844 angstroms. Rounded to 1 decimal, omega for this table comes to 2.2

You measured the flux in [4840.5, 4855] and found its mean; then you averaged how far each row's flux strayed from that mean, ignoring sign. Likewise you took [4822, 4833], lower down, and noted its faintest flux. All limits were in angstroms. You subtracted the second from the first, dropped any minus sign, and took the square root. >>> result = 2.16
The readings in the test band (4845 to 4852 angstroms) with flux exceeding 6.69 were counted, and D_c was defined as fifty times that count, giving 250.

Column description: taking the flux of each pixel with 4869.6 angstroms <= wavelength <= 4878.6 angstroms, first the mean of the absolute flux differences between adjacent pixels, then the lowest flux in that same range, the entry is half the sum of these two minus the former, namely 2.28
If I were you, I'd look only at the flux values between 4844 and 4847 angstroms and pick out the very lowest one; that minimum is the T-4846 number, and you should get 6.67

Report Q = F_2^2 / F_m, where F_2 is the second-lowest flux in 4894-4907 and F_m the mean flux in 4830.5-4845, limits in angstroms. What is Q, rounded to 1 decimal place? 6.8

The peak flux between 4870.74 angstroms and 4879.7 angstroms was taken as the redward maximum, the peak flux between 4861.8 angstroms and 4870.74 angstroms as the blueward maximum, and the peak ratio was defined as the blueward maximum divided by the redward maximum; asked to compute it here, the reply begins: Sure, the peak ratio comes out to 1.12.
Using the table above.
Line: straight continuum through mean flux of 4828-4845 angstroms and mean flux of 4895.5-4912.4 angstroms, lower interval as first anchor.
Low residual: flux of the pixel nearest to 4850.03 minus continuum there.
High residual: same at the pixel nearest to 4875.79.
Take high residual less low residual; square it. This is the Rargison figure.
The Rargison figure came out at 2.8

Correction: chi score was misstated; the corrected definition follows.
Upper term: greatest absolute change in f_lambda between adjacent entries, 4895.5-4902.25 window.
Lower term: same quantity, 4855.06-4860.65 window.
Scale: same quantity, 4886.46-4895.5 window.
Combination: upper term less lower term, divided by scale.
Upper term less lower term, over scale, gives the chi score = -0.11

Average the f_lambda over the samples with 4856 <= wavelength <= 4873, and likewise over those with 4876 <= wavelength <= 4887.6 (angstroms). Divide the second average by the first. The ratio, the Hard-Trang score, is 1.06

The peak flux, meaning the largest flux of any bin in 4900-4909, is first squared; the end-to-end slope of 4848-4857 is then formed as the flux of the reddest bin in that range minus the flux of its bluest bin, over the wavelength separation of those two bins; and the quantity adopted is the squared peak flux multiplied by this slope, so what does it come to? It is 2.7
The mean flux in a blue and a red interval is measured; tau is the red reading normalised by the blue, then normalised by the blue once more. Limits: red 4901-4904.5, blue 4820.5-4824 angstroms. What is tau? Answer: 0.20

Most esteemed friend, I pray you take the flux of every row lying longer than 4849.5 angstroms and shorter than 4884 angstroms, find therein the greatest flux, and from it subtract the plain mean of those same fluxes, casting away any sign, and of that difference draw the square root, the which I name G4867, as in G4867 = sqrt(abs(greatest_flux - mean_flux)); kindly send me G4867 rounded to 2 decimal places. 1.12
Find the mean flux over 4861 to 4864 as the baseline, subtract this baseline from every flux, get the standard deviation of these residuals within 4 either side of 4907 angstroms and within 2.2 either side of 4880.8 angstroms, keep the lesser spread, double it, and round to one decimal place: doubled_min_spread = 0.9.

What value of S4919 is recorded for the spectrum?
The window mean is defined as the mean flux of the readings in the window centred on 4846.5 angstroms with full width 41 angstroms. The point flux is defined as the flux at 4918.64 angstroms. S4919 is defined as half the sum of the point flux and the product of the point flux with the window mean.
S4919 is 20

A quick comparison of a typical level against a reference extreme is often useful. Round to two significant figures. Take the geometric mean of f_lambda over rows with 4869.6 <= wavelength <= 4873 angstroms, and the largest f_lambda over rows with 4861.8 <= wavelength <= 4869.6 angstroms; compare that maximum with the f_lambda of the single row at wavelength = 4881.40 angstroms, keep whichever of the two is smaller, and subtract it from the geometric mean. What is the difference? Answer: -1.4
